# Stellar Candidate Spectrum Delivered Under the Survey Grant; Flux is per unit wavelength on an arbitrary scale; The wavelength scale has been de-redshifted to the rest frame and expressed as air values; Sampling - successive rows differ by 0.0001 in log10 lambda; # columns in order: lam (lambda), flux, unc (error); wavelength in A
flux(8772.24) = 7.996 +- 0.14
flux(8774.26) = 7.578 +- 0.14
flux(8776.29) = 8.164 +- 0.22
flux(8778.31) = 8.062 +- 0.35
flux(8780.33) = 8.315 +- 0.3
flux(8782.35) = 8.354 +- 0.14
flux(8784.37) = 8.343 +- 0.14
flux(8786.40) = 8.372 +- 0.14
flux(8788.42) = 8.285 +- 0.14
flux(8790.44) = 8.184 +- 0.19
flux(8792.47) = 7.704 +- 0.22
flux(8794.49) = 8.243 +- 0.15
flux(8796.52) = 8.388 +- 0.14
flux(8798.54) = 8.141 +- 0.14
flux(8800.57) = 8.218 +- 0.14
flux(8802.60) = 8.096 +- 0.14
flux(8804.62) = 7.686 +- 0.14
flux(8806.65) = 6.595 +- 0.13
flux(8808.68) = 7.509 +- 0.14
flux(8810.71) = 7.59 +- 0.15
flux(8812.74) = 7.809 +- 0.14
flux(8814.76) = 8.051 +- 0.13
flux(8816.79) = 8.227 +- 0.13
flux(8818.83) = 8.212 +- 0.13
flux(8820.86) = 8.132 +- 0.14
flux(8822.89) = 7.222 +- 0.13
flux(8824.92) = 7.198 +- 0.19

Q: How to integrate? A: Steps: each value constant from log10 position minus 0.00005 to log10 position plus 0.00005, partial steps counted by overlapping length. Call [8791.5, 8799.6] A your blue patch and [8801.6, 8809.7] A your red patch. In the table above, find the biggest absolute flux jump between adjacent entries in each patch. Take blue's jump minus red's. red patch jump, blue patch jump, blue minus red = -0.6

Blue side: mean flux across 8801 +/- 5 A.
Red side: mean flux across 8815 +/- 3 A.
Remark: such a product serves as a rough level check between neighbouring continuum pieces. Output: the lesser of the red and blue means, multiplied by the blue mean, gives 65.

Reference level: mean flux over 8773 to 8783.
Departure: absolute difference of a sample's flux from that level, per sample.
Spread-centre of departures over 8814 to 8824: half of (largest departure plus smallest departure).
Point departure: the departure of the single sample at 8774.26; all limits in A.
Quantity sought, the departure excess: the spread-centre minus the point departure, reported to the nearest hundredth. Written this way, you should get -0.06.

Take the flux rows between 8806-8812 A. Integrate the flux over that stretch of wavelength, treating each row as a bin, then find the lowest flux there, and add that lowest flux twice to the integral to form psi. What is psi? 57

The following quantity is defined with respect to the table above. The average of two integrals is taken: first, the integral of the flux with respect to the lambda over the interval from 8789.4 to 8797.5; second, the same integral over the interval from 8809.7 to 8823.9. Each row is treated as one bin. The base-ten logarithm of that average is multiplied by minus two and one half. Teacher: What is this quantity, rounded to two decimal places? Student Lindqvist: -4.87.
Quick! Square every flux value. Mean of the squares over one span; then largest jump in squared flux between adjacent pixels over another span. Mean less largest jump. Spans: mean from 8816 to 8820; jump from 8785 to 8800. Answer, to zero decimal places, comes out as 59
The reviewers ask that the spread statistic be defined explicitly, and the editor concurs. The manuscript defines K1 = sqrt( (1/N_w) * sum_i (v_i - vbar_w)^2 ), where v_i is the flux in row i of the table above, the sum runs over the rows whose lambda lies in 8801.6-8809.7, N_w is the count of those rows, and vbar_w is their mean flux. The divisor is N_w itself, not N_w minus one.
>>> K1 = 0.55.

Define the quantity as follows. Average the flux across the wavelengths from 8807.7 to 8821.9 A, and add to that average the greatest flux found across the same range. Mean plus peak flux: 16.16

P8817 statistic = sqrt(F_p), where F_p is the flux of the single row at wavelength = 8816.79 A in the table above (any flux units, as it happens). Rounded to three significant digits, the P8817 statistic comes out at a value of 2.87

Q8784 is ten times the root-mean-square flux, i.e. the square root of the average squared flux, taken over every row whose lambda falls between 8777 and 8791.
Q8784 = 82.7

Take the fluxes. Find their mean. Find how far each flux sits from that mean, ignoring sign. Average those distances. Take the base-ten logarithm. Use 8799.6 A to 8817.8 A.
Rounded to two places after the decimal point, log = -0.44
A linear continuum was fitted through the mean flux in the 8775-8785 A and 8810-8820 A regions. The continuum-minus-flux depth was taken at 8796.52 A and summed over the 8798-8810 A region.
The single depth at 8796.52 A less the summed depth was -2.4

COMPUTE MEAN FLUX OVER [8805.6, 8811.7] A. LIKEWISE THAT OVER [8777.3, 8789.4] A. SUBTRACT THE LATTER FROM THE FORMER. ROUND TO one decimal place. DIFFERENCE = -1.1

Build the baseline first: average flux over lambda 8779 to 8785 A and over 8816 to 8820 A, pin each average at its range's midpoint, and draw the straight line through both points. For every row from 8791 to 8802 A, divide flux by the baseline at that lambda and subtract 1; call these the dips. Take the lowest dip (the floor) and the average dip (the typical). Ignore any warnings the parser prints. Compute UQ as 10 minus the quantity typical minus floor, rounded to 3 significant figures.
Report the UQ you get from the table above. 9.95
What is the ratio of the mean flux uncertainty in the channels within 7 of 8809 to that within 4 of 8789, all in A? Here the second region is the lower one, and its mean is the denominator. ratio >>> 0.8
